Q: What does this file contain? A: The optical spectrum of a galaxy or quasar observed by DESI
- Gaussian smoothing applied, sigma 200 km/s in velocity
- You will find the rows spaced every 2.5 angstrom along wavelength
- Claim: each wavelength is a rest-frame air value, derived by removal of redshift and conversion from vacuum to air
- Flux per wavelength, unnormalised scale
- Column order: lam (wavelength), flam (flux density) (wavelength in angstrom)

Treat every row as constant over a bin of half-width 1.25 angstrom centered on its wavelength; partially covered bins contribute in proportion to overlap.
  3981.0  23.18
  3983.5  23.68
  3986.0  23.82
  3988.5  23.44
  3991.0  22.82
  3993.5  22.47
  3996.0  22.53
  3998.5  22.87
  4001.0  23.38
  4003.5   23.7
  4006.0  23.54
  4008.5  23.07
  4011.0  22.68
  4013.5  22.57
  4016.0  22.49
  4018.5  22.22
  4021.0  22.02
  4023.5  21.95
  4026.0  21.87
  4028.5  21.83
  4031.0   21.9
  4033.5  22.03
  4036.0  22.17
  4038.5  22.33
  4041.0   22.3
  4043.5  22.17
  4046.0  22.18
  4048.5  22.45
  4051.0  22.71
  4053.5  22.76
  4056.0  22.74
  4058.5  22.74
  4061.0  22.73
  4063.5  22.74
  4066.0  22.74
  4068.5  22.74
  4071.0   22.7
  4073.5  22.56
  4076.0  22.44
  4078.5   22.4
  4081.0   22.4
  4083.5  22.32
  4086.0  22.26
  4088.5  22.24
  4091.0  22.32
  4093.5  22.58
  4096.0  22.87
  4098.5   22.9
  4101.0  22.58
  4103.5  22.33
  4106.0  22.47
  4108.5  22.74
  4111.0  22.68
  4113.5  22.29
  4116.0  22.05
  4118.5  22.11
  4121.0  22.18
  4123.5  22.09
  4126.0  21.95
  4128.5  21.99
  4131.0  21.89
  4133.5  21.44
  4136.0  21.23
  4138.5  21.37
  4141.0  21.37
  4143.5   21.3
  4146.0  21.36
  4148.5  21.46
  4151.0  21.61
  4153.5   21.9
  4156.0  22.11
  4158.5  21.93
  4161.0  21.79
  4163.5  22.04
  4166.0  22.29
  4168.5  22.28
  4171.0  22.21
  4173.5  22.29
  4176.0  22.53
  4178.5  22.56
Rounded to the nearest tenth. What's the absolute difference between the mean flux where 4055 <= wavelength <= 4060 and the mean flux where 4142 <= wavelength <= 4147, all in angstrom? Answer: 1.4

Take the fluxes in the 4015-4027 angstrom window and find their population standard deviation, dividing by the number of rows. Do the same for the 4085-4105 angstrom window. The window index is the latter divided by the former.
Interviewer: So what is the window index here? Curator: 1.1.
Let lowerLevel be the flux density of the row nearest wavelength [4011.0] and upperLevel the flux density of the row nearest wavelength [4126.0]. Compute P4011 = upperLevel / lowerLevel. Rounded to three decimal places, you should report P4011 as 0.968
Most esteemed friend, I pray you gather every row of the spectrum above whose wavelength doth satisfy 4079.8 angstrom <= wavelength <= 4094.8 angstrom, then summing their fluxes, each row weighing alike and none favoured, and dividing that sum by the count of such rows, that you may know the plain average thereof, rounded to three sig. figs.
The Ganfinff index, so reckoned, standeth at 22.4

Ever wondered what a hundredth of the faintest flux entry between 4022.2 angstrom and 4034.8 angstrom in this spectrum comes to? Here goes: 0.218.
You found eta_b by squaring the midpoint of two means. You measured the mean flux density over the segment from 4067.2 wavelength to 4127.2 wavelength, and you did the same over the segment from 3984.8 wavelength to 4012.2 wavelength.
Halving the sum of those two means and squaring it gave 519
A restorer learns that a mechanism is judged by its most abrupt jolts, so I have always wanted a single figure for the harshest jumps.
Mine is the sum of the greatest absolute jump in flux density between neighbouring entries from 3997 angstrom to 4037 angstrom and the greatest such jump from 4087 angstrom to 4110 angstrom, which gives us 0.83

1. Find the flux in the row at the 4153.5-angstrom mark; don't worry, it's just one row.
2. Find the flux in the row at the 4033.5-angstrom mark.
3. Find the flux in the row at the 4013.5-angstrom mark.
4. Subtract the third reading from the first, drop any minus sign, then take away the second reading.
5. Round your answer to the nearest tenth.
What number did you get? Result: -21.4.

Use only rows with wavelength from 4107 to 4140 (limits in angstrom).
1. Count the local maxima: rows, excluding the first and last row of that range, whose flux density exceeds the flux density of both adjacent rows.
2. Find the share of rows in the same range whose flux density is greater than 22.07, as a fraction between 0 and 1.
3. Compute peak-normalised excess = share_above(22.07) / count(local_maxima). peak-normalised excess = 0.23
